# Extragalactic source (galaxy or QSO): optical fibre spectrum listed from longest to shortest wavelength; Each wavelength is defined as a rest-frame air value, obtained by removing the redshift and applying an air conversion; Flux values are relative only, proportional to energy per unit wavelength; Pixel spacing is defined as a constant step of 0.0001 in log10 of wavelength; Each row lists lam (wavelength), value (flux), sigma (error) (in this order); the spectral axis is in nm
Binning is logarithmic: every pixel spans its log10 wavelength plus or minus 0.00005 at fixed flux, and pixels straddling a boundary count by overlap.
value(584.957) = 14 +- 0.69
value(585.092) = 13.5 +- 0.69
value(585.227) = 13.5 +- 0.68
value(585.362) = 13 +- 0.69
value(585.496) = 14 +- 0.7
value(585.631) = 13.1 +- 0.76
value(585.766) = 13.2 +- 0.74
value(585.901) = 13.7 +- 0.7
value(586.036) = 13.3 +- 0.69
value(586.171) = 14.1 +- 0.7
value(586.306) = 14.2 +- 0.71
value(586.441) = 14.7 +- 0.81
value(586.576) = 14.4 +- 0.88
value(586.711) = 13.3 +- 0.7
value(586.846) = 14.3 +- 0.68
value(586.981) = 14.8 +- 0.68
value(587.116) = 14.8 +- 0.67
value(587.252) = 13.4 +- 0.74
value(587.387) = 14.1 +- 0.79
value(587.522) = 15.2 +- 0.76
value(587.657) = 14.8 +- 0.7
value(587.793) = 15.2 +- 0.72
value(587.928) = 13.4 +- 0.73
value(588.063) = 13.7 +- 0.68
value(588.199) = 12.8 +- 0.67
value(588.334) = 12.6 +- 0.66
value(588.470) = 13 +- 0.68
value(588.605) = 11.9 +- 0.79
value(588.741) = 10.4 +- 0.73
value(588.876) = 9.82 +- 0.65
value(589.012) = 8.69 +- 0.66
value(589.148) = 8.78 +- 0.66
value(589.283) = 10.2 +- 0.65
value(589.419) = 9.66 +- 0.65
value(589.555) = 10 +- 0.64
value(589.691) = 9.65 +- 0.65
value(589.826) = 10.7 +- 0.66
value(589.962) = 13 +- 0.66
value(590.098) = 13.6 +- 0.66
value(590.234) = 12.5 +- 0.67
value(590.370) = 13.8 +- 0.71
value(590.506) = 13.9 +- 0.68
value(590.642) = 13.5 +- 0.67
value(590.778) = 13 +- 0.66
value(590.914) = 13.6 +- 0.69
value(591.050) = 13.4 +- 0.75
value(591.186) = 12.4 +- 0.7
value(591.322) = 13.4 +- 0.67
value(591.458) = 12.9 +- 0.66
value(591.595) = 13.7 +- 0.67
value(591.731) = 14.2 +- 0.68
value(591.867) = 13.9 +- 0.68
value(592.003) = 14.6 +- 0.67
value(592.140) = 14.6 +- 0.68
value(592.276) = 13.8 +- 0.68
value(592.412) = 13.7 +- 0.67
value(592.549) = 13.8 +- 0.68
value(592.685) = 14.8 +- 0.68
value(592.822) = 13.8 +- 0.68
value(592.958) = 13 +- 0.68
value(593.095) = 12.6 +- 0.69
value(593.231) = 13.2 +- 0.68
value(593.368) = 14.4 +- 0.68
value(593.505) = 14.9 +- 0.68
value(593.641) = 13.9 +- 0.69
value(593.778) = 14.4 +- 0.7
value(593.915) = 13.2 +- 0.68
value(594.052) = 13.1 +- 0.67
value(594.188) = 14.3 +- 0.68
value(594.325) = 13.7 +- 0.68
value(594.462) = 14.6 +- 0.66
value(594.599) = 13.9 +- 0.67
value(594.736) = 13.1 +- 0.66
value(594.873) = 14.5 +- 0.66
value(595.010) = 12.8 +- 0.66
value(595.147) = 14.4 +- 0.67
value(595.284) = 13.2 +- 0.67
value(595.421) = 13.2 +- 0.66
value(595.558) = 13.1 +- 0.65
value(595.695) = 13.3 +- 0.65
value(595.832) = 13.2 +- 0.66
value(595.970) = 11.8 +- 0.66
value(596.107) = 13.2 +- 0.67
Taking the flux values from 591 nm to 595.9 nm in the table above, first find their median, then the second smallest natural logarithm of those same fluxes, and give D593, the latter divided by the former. 0.185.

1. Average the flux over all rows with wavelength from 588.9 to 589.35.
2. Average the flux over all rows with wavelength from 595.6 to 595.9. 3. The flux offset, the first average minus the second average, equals -4.0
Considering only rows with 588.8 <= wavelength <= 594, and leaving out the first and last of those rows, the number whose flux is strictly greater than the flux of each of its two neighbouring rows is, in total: 10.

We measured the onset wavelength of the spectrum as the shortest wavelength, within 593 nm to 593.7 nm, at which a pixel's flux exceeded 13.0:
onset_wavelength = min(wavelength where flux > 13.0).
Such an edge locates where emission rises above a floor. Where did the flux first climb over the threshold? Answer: 593.231 nm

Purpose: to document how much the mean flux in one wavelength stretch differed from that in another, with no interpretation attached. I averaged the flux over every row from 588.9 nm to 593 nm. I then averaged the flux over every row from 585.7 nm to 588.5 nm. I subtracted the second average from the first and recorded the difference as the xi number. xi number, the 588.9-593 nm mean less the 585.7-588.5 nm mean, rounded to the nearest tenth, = -1.3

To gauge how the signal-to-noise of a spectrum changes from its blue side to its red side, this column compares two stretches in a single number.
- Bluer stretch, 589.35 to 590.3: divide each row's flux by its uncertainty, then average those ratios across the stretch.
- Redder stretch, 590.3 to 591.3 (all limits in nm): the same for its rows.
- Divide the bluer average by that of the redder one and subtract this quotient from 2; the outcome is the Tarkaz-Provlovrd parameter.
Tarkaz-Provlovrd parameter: 1.11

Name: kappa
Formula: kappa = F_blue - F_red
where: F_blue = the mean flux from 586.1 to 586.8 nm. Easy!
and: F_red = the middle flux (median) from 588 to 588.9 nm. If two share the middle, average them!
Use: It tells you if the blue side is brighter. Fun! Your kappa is 1.5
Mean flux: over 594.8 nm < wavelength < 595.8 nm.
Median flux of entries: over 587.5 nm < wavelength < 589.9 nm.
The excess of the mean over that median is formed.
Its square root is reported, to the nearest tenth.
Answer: 1.5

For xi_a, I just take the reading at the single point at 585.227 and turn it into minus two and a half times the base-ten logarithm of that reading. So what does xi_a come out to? -2.83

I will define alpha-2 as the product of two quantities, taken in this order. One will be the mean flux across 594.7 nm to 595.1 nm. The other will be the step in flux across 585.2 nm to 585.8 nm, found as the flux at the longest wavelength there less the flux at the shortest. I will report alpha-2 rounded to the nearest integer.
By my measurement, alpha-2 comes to -4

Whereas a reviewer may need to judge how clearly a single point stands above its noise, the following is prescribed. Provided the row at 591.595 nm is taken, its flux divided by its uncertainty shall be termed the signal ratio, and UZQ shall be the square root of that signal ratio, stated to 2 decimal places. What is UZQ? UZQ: 4.52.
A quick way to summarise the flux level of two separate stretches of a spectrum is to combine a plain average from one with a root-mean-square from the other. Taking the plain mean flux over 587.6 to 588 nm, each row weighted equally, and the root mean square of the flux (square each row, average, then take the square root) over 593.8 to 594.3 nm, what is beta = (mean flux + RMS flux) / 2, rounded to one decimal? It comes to 14.0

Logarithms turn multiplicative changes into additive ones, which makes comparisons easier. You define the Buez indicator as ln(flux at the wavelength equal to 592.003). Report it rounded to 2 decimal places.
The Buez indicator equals 2.68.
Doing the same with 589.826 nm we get 2.37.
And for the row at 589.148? 2.17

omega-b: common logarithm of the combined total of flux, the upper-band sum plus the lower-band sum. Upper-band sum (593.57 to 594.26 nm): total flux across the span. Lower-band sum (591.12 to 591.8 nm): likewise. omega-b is 2.13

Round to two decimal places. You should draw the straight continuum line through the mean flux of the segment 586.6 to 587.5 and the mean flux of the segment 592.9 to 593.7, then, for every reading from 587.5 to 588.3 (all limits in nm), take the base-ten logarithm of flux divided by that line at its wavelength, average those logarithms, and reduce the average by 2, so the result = -2.00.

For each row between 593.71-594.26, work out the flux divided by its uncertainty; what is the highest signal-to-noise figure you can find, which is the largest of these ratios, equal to 21.0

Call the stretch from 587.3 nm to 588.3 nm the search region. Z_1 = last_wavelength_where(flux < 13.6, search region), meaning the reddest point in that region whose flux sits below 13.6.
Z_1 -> 588.199 nm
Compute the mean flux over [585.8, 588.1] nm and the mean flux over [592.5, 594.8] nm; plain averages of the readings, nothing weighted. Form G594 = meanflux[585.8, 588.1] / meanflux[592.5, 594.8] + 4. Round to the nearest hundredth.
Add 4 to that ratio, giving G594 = 5.03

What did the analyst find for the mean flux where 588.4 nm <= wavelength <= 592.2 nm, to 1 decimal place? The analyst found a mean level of 12.2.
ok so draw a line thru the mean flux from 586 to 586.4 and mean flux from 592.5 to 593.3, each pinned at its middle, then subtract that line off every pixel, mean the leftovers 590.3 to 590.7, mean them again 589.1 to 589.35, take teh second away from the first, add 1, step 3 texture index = 5.3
